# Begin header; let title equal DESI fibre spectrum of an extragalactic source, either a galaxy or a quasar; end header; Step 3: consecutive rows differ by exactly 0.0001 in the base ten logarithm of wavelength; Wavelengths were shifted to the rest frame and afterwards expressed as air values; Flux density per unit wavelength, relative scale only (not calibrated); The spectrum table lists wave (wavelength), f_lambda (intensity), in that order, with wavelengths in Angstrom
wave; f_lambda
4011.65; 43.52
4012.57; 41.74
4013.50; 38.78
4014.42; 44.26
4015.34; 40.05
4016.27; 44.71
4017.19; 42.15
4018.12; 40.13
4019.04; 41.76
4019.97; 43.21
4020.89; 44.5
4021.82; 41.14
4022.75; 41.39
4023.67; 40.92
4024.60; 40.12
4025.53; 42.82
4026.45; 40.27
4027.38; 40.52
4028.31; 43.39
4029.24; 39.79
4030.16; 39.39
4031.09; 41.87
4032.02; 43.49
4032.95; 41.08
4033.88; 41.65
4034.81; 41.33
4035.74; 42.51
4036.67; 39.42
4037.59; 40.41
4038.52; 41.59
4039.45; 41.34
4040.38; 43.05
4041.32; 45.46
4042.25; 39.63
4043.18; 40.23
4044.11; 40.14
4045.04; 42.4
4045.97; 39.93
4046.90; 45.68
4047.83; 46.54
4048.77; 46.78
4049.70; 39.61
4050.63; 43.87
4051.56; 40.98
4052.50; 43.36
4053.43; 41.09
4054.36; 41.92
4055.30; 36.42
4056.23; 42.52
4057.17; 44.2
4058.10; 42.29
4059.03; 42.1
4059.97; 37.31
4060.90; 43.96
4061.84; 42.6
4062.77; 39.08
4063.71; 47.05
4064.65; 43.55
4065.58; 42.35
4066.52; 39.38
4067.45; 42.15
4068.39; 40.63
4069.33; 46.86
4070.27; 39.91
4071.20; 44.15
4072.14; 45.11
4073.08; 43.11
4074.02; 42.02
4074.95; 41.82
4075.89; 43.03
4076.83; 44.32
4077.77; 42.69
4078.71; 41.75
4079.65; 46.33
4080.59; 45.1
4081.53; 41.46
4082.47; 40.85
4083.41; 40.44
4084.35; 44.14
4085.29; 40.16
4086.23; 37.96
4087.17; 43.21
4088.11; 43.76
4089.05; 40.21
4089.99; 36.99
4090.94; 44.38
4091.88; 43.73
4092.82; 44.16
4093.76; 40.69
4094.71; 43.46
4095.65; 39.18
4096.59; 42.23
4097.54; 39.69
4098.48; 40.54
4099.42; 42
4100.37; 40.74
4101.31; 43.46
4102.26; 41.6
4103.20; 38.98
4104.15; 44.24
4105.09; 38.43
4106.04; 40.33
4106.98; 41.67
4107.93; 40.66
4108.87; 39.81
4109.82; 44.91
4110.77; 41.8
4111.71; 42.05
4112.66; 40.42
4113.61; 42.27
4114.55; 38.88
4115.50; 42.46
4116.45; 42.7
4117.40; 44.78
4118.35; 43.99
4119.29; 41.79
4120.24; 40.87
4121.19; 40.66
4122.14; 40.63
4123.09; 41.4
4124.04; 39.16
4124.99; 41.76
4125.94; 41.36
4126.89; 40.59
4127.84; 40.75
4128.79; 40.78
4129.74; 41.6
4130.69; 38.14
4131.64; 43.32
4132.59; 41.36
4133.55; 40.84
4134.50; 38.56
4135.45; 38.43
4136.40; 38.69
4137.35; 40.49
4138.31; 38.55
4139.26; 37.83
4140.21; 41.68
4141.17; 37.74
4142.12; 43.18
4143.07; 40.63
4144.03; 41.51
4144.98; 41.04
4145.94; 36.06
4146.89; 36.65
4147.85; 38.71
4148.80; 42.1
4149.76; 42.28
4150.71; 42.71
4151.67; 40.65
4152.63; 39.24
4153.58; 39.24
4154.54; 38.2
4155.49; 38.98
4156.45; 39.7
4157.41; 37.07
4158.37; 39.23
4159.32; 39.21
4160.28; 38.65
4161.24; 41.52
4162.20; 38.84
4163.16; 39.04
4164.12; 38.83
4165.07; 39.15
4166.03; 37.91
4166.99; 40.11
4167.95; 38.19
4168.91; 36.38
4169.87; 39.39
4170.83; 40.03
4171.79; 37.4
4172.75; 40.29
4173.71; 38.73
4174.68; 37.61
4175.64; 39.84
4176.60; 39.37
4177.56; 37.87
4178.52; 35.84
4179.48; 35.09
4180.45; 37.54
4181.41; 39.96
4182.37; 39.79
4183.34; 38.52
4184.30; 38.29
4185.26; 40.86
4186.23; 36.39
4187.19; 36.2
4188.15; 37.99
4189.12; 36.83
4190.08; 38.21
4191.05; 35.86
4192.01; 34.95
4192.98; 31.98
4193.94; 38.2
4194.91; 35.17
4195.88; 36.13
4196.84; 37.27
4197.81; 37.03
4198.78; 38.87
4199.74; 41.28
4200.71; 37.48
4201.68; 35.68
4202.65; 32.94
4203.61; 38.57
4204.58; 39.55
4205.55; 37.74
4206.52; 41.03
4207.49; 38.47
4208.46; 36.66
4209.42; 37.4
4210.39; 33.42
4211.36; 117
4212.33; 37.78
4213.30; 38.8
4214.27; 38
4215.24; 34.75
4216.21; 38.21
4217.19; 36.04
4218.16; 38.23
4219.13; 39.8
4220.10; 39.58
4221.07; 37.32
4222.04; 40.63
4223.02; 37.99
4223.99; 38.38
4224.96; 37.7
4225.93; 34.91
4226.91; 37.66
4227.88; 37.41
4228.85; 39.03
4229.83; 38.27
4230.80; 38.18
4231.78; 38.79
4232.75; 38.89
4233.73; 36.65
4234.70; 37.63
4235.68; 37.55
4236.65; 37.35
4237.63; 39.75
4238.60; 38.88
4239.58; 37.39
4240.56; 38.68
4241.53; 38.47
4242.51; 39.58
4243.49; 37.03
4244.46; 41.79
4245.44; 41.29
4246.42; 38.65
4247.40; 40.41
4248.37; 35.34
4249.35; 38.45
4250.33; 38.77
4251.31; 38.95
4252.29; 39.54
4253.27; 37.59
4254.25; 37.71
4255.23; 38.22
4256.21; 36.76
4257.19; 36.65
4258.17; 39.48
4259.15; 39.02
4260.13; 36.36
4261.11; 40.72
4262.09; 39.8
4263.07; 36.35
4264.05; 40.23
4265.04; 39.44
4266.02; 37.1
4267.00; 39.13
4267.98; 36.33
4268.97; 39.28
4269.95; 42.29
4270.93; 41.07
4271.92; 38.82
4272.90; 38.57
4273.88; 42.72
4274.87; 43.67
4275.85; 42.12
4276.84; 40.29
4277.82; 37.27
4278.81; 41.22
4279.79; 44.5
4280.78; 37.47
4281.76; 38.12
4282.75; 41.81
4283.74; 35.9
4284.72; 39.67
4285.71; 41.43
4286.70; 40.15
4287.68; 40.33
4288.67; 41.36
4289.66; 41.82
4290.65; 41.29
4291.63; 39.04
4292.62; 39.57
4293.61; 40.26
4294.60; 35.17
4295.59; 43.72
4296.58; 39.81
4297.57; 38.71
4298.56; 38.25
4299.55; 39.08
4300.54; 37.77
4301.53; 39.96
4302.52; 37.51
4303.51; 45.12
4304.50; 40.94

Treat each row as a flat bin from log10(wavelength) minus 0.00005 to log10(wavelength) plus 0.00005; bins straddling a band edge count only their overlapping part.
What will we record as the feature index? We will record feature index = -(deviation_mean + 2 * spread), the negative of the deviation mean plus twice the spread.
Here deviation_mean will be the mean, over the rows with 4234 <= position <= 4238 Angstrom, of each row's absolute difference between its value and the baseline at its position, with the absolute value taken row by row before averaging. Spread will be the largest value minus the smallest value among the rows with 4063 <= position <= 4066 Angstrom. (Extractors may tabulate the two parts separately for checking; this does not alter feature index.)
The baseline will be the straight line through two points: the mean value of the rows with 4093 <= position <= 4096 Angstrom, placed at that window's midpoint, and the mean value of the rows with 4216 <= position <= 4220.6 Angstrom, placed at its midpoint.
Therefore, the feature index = -10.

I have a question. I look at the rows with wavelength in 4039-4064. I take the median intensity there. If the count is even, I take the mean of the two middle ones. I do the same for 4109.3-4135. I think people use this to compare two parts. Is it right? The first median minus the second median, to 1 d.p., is 0.9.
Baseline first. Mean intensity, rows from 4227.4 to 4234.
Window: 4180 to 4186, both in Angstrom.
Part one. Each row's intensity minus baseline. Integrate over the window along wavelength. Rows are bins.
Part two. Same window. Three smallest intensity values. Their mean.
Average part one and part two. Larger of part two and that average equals 38.1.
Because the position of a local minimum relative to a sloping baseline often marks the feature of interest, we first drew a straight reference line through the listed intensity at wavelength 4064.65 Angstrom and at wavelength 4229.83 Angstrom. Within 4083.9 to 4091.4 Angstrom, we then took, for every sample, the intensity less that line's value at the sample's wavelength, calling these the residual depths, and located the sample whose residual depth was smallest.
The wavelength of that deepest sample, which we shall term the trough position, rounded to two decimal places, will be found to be 4089.99 Angstrom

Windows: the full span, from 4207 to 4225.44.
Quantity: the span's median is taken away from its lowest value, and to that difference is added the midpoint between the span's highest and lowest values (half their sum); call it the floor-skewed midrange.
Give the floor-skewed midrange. 71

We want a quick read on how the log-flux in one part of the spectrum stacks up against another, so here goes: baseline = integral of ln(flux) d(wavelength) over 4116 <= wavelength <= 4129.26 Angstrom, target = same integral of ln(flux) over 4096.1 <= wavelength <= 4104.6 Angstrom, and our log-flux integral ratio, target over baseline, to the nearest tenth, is 0.6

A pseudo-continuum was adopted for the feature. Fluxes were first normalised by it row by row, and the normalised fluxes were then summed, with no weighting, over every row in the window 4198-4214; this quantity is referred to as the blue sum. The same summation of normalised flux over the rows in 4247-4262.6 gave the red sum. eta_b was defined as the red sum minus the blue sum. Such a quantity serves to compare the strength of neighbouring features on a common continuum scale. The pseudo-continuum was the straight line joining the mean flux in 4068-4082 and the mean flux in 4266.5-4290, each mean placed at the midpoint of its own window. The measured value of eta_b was -1.4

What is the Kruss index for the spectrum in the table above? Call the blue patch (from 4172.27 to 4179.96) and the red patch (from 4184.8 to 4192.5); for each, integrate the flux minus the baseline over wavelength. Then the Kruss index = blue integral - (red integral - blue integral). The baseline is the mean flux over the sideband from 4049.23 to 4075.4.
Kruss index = -24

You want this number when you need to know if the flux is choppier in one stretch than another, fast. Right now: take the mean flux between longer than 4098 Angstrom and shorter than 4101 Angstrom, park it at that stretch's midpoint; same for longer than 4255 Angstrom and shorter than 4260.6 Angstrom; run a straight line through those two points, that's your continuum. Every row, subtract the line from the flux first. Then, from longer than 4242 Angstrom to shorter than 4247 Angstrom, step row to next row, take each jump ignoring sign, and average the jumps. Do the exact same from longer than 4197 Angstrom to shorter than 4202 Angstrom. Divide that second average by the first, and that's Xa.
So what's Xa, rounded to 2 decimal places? 0.95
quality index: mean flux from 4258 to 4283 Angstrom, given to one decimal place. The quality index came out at 39.7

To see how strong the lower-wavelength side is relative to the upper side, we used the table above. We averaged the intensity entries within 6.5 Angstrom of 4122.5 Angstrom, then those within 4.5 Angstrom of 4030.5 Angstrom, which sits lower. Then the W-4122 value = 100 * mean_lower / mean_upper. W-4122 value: 99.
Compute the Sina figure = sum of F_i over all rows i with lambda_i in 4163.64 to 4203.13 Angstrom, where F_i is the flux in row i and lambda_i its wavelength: 1545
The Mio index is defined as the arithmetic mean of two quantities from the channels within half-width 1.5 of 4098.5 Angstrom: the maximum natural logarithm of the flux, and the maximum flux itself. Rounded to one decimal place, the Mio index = 22.9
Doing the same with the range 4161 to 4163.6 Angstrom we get 22.6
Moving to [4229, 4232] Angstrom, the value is 21.2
